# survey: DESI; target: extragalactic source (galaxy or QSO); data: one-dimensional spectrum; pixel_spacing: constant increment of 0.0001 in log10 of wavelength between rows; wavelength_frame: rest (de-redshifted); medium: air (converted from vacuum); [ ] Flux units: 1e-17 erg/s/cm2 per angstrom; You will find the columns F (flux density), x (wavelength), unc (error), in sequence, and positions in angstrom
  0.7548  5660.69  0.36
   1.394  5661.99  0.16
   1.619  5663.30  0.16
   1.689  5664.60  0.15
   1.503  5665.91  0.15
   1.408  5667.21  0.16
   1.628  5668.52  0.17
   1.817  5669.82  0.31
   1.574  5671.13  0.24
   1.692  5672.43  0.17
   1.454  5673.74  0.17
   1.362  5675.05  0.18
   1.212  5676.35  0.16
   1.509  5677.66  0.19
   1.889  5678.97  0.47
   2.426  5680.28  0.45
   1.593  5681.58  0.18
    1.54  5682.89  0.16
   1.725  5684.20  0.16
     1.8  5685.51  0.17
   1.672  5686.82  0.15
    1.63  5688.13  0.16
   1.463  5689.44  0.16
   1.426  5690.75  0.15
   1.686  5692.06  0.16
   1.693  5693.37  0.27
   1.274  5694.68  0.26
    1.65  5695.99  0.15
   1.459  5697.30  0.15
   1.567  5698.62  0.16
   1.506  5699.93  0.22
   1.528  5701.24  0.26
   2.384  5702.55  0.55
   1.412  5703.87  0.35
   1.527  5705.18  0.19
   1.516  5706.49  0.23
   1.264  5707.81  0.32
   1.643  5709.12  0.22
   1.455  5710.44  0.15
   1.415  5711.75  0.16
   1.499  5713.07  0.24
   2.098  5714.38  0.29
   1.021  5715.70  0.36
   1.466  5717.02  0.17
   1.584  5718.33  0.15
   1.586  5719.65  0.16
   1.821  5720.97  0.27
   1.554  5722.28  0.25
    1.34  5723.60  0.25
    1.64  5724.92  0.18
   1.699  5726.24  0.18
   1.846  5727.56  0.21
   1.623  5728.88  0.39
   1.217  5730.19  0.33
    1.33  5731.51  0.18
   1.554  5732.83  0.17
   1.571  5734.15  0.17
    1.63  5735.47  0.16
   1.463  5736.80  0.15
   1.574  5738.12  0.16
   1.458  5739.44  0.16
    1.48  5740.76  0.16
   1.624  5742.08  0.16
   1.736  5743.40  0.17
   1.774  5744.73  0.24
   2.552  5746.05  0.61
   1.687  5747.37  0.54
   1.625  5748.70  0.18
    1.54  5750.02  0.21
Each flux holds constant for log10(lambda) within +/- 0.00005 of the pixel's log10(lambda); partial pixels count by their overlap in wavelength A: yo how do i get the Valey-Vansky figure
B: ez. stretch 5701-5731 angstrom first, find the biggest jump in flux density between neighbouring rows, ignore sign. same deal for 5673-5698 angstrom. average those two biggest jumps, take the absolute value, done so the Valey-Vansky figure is 1.0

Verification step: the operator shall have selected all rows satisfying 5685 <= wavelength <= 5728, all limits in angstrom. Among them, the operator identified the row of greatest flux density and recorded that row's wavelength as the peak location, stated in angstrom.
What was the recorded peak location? 5702.55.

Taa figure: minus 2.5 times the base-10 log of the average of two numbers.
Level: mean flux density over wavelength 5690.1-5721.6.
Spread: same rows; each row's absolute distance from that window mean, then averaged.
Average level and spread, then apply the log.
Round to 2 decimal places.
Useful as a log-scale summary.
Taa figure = 0.15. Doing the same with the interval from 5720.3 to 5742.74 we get 0.19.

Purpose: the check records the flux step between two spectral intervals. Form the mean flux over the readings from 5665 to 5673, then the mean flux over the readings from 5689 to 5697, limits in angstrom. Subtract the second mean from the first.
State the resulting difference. 0.07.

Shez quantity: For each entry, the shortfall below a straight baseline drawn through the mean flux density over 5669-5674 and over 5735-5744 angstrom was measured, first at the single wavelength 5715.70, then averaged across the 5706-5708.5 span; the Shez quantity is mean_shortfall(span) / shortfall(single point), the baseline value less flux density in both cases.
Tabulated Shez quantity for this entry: 0.4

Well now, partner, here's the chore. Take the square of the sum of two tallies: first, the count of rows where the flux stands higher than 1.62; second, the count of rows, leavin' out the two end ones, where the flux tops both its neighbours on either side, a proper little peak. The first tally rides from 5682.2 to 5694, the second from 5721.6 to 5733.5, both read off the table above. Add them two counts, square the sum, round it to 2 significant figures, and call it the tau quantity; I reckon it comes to 49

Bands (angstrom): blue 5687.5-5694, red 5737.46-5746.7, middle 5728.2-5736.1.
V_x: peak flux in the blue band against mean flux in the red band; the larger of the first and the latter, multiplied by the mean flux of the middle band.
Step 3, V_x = 2.6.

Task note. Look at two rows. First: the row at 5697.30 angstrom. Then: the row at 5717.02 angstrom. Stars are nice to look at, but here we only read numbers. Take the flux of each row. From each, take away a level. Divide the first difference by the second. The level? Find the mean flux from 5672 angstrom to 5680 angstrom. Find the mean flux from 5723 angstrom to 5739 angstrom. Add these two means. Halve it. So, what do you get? 1.1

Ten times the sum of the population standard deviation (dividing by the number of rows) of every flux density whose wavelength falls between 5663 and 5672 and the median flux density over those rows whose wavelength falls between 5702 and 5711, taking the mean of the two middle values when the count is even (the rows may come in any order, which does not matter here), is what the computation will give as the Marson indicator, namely 16.4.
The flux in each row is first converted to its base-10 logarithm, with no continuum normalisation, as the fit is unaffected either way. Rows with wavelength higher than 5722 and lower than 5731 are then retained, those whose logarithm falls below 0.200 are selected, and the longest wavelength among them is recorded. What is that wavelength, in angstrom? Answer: 5730.19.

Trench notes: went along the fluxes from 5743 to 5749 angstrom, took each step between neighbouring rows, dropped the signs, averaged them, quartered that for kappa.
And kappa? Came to 0.11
